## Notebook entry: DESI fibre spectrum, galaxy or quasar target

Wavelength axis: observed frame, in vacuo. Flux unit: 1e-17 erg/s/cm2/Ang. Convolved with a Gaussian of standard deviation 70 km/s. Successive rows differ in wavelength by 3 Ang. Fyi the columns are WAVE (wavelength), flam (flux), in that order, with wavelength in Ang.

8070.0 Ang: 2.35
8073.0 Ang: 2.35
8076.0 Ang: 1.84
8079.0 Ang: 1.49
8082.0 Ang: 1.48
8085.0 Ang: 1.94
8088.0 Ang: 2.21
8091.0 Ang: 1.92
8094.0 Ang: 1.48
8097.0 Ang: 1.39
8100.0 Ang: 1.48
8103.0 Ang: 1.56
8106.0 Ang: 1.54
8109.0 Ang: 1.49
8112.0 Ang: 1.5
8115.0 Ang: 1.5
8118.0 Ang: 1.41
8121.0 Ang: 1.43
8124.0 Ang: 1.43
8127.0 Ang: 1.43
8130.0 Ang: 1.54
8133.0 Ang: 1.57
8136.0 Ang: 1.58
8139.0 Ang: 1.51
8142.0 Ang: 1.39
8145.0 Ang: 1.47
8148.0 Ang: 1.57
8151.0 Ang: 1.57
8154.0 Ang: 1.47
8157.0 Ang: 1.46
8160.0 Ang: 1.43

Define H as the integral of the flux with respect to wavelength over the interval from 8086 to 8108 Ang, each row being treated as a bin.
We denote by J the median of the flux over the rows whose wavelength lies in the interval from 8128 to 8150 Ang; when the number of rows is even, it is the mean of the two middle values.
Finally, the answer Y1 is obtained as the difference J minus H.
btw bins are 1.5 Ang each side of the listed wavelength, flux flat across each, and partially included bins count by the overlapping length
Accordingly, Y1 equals -34.9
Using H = 36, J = 1.54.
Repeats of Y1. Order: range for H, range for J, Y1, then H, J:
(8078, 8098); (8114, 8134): -32.9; 34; 1.43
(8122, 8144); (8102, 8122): -31.3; 33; 1.50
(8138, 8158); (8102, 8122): -28.3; 30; 1.50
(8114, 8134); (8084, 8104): -27.8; 29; 1.56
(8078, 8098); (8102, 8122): -32.8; 34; 1.50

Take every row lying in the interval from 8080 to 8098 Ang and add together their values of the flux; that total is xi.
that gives 10.4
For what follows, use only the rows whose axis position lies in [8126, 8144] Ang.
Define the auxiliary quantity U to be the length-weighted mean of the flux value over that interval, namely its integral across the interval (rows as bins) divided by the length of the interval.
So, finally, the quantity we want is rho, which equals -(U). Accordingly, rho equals -1.50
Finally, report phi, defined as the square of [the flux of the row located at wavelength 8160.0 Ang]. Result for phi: 2.04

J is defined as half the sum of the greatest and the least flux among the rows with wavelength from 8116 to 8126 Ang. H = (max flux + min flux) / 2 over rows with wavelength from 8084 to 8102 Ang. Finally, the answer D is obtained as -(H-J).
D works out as -0.4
